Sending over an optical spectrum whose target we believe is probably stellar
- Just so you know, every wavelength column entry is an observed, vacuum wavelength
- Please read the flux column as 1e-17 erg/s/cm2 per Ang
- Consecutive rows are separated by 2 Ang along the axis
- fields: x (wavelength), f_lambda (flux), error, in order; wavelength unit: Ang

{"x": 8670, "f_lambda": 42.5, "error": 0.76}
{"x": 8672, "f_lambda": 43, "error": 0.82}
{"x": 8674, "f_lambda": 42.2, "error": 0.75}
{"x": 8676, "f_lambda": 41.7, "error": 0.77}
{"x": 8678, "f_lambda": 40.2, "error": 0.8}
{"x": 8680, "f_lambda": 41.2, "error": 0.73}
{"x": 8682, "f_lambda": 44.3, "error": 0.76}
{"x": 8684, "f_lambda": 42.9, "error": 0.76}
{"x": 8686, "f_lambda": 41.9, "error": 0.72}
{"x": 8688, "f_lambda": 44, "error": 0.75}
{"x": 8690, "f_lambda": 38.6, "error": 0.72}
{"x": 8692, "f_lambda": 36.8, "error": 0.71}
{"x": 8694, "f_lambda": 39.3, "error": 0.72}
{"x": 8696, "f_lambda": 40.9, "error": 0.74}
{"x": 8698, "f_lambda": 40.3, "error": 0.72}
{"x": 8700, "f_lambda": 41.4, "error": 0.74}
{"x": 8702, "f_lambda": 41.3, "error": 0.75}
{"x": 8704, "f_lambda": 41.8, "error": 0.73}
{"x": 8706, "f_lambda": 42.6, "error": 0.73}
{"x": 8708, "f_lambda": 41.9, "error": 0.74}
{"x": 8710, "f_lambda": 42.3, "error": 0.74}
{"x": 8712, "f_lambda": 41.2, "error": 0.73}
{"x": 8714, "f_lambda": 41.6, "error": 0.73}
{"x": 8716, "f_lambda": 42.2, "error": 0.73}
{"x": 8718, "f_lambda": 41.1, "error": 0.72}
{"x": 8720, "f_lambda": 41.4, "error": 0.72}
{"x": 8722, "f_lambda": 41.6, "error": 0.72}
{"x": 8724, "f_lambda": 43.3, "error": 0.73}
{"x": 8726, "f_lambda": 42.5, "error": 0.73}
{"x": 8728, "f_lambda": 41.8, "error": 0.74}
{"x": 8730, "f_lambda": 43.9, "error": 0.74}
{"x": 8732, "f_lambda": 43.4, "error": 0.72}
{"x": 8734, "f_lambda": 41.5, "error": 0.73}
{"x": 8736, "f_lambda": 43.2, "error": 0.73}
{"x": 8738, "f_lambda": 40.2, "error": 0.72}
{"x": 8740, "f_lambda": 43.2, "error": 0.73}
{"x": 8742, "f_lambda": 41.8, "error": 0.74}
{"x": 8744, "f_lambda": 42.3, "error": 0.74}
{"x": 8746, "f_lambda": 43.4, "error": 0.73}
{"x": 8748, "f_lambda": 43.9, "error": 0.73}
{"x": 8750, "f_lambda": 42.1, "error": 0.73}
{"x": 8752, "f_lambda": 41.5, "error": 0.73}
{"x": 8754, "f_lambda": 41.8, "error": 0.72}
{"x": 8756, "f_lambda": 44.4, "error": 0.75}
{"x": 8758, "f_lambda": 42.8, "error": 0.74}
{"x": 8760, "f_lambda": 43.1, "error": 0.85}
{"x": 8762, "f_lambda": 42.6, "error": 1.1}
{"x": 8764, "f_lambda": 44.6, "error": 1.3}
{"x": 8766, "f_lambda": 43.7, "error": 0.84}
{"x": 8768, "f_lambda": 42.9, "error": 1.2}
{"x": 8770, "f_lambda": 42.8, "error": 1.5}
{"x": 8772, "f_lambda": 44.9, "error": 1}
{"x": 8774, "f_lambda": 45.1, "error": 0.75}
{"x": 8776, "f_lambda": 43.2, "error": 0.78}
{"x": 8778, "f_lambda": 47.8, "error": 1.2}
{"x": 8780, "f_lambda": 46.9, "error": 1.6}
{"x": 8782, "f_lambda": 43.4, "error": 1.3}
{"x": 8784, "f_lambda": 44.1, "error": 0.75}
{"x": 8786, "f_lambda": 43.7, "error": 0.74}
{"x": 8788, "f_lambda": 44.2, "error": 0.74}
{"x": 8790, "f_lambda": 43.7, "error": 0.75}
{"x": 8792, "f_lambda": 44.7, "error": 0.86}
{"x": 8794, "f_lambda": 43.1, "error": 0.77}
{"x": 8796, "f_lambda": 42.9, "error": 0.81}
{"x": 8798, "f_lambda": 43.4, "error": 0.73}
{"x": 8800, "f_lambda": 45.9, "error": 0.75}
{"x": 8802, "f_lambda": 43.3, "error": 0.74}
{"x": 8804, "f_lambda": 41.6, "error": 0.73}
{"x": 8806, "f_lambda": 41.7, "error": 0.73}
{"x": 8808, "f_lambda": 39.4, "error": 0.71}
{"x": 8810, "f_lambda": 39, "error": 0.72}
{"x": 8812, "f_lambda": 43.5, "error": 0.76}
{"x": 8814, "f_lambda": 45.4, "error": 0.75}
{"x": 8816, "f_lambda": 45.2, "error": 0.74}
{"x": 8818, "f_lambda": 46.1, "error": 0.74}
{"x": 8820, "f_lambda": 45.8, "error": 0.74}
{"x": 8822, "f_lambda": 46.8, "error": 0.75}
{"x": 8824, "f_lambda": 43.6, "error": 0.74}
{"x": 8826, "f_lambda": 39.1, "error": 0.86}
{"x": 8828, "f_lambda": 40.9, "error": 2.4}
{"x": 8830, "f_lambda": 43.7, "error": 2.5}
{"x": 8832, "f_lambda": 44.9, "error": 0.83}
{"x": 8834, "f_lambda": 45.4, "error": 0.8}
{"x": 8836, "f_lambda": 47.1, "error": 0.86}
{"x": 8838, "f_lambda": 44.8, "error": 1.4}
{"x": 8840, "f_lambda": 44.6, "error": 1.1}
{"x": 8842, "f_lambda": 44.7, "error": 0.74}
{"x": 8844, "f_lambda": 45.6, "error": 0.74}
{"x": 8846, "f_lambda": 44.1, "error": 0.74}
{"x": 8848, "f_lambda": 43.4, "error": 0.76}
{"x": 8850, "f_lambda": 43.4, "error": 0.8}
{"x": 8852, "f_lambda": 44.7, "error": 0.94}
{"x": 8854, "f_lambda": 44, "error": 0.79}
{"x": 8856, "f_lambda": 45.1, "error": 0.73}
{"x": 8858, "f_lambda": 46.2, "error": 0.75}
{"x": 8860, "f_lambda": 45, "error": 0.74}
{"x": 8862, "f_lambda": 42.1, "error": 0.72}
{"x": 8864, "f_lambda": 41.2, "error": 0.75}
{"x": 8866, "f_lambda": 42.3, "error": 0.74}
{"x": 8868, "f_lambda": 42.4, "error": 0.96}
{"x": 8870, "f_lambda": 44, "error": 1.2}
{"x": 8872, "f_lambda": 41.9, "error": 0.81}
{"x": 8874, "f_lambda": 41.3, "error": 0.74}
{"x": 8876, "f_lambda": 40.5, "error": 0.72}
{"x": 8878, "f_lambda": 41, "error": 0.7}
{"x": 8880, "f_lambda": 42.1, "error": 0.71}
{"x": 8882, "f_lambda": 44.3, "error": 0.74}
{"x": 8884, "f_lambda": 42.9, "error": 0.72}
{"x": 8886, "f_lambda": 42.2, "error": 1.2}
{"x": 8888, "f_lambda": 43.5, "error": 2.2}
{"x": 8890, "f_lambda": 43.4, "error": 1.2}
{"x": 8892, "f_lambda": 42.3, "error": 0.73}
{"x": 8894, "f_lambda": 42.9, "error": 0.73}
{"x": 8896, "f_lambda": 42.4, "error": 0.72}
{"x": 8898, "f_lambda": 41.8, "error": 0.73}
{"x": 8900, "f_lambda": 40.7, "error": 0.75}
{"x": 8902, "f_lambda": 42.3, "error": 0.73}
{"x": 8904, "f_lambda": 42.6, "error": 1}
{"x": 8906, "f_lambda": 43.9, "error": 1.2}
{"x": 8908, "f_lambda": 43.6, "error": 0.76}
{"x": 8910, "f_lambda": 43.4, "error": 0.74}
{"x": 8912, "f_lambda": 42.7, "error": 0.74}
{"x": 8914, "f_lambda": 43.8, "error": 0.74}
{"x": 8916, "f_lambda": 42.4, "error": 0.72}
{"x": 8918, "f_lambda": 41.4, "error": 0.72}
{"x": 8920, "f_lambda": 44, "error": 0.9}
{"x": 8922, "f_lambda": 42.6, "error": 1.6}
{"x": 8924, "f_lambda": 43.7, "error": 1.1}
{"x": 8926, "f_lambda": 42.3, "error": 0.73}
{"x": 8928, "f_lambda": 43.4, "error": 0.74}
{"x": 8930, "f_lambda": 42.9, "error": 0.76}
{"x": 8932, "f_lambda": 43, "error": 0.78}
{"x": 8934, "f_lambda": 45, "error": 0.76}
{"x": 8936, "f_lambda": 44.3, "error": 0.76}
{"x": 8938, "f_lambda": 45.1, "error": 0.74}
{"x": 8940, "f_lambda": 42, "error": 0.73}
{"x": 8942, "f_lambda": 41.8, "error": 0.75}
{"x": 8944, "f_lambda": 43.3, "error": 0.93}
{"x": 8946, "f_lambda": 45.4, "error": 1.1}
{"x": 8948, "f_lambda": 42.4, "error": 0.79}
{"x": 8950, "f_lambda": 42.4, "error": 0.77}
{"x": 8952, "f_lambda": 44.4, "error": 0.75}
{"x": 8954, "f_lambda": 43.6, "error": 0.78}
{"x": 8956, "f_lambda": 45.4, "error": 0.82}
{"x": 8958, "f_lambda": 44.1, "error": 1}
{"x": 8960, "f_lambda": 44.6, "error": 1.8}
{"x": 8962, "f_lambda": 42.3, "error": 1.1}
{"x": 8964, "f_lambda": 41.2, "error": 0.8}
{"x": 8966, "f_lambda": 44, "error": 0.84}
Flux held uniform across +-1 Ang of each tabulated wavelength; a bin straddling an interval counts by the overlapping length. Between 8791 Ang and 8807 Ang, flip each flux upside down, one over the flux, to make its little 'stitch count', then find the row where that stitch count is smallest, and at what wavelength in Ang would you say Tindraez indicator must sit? 8800 Ang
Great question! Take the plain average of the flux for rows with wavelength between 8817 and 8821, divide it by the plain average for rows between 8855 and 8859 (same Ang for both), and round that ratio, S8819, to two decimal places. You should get 1.01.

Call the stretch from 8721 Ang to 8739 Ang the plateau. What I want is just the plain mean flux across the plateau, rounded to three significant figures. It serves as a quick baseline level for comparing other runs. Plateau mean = 42.4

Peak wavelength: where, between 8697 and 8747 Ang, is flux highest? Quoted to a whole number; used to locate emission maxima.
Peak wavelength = 8730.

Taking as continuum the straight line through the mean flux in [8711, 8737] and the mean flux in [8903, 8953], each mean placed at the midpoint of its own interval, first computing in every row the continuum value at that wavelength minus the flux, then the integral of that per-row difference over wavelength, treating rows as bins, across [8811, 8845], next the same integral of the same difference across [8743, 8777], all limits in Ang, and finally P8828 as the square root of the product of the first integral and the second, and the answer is 42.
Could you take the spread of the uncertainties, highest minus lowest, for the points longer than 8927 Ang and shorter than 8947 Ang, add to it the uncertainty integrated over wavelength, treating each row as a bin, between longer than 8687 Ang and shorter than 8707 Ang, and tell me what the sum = 15.0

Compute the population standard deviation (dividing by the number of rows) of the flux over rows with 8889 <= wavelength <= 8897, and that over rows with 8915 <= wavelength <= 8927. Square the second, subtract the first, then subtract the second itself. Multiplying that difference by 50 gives -27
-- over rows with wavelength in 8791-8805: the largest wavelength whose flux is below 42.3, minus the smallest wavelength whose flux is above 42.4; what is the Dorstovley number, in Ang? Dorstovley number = 12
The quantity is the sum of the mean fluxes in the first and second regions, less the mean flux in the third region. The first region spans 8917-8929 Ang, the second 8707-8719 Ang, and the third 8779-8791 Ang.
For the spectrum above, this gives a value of 40.3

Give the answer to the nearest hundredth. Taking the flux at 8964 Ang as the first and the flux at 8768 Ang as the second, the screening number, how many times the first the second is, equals 1.04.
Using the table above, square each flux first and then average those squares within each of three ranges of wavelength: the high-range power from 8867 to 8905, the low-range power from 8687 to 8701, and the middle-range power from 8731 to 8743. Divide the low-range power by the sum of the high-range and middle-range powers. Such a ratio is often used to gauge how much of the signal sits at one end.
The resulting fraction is 0.45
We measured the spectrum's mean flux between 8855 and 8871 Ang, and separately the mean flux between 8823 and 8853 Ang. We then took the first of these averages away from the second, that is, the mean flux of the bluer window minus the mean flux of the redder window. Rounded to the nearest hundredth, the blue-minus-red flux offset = 0.46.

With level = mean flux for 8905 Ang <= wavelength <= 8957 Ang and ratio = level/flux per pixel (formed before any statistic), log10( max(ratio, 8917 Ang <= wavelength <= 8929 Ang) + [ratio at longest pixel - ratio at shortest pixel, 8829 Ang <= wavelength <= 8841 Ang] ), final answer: 0.012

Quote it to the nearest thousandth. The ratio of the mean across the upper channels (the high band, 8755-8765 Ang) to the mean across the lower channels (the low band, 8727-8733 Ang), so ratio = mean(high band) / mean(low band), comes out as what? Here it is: 1.011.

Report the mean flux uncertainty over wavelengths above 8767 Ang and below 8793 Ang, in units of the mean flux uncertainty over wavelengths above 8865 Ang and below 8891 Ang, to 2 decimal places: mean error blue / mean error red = 1.04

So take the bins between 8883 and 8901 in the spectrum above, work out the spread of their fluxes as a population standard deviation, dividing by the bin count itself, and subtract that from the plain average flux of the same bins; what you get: 41.6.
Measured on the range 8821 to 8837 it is 41.3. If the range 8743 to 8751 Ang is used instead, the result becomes 42.2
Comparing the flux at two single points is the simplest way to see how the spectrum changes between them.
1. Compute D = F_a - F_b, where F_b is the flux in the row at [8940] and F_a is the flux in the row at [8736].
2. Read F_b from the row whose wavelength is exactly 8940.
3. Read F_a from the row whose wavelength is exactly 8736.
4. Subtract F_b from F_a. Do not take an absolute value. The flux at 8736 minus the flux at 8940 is 1.2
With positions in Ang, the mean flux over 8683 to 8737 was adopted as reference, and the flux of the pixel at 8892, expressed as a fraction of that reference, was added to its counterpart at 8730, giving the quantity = 2.07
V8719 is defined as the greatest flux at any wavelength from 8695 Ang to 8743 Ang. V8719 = 43.9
